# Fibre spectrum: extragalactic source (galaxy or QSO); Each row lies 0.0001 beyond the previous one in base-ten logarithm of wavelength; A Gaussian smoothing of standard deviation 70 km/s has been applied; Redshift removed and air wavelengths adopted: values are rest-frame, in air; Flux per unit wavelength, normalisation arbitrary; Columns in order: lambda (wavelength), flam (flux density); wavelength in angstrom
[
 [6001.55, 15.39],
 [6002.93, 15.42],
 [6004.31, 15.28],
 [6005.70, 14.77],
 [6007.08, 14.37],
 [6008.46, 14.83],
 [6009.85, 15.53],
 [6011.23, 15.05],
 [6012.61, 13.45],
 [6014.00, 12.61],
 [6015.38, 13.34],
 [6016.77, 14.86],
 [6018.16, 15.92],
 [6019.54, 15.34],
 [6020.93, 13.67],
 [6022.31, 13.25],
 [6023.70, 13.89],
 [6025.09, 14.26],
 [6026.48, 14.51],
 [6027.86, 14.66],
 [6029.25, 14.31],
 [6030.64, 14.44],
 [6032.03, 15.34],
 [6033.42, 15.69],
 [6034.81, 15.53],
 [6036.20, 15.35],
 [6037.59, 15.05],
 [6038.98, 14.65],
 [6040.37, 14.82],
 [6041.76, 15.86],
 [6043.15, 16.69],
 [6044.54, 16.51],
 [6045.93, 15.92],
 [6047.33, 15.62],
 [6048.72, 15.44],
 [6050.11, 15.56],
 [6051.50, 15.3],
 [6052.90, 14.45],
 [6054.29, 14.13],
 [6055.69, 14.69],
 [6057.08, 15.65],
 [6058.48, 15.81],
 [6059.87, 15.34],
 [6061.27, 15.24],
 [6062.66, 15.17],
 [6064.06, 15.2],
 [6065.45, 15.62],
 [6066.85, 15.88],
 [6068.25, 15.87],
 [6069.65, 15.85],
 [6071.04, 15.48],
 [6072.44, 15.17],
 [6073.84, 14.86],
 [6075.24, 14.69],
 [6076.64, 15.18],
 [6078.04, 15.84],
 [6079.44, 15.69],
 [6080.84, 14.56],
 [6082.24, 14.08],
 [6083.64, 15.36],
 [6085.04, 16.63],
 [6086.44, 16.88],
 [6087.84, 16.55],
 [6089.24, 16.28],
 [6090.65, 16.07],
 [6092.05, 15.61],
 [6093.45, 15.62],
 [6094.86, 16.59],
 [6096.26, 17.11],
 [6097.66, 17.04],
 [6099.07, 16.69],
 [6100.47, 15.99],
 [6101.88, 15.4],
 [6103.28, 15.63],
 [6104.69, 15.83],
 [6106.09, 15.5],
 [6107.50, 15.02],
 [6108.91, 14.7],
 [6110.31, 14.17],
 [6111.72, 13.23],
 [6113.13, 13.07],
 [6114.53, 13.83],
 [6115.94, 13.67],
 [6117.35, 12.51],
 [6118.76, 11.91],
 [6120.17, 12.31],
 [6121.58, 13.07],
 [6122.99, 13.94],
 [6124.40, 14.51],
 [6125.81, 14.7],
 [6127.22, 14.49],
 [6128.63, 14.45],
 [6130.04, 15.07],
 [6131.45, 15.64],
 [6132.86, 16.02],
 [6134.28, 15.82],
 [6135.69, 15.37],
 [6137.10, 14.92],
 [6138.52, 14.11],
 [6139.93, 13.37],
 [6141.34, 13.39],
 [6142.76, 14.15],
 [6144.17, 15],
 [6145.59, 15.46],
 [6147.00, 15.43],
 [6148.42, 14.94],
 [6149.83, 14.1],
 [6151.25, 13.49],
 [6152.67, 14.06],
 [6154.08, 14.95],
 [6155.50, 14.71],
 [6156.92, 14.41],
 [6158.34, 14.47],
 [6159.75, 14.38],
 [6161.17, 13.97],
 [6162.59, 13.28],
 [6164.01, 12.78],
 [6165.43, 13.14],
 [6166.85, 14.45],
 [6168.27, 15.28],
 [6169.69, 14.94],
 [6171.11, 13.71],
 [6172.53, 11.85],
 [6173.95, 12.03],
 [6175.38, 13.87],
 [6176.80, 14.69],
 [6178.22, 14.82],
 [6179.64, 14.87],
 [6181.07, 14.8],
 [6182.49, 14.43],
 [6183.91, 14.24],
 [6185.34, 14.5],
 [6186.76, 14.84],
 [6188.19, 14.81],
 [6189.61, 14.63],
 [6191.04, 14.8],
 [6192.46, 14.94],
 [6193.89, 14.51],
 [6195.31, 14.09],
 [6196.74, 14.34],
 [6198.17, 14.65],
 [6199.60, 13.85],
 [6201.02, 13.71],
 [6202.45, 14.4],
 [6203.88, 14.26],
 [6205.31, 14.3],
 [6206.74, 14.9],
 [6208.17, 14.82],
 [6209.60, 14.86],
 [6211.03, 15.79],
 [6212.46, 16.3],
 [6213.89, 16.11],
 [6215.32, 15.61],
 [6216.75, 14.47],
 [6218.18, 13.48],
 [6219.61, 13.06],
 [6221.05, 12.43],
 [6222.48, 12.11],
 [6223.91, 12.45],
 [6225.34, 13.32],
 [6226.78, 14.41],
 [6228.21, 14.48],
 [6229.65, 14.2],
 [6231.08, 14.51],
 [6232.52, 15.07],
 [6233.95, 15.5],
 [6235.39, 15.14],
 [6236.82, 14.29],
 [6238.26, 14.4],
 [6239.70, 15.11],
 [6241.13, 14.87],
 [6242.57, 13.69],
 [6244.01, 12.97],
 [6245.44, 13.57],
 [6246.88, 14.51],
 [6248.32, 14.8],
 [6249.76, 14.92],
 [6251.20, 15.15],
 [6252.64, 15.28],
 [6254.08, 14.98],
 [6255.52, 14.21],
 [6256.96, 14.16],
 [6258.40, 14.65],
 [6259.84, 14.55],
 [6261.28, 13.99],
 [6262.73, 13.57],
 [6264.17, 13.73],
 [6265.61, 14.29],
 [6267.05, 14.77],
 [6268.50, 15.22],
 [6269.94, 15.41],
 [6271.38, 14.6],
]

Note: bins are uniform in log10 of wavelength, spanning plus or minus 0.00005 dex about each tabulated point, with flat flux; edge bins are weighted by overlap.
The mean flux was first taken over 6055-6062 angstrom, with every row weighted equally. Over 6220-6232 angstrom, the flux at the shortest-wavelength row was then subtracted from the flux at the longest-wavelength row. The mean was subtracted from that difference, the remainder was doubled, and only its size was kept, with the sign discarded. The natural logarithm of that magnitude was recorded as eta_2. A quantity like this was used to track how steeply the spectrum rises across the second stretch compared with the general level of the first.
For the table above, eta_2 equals 3.28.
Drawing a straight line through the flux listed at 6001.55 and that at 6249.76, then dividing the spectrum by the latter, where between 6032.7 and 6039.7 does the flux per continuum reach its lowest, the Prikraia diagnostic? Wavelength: 6038.98 angstrom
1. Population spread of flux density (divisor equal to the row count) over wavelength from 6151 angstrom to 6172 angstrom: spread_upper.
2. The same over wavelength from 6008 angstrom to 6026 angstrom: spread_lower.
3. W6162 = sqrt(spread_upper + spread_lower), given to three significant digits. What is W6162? 1.30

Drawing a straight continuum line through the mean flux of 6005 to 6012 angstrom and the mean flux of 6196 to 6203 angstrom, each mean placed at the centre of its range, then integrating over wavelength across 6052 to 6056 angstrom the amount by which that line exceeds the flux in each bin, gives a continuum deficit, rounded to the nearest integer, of 1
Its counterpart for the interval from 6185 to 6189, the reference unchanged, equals -2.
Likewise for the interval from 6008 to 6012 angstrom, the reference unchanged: -1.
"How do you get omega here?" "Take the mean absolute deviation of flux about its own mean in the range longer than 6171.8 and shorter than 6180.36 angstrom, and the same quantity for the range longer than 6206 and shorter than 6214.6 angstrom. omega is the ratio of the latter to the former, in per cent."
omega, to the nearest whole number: 52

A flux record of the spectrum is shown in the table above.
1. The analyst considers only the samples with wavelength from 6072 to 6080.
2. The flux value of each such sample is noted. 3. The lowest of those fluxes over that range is 14.69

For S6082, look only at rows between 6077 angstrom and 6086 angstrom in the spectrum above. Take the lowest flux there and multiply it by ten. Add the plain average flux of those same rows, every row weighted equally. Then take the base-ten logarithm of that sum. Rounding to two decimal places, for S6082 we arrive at 2.19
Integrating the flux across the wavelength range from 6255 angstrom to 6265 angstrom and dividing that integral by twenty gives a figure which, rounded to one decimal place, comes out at 7.1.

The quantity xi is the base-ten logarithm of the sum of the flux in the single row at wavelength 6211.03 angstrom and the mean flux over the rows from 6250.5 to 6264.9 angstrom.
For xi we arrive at 1.480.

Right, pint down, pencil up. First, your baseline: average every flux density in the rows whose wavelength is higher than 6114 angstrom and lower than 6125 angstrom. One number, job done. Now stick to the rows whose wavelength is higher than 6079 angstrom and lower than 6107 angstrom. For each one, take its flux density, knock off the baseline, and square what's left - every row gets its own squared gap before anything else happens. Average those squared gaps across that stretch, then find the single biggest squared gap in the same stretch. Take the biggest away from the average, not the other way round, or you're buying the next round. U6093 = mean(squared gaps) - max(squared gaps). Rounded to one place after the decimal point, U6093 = -7.1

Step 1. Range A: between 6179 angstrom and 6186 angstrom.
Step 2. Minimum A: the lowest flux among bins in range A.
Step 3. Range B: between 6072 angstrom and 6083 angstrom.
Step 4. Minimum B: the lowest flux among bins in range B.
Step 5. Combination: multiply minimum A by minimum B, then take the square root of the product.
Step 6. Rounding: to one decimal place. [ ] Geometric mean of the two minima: 14.2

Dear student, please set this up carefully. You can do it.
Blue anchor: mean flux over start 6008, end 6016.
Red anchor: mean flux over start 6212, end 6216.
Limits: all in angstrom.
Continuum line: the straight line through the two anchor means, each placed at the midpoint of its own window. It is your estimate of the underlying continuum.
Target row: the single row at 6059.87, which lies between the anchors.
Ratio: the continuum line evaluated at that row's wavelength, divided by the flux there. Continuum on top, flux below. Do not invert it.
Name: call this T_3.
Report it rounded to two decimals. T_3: 0.95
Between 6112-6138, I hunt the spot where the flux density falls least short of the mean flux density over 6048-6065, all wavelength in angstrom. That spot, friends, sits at 6132.86 angstrom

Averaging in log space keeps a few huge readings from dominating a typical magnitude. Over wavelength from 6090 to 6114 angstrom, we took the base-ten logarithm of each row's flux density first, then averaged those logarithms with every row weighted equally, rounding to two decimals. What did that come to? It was 1.19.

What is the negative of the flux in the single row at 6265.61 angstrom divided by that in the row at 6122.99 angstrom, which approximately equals -1.03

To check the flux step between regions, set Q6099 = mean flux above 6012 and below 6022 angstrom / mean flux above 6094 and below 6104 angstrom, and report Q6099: 0.87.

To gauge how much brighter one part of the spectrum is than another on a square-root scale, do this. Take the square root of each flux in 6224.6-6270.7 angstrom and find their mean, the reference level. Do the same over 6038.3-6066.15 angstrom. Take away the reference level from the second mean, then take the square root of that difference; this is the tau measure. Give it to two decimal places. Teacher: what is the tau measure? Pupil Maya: 0.34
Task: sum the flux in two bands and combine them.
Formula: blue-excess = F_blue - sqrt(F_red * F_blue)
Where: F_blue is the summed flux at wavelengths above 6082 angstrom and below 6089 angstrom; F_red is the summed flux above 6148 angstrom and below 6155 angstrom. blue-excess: 4.1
